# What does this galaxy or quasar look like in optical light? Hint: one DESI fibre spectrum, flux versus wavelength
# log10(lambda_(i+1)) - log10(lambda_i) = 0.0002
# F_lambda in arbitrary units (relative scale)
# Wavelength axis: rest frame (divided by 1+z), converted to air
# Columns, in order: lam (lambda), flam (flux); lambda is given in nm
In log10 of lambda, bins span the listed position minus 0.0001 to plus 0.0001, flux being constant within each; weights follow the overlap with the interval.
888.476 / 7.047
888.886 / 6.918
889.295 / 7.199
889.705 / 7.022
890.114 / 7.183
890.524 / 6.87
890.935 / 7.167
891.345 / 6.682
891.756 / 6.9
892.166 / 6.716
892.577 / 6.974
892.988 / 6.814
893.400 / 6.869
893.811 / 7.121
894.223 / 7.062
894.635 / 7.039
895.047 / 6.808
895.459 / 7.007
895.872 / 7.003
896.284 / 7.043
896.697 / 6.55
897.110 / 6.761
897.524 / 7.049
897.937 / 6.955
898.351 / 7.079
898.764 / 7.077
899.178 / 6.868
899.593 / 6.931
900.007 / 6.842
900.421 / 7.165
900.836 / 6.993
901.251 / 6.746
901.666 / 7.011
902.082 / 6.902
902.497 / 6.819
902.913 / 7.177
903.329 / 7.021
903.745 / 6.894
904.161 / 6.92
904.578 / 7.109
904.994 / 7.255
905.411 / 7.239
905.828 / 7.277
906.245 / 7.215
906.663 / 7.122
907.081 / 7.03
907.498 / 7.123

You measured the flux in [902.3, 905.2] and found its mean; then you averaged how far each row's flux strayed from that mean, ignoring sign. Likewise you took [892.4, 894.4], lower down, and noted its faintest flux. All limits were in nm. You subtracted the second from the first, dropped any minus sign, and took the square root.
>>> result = 2.585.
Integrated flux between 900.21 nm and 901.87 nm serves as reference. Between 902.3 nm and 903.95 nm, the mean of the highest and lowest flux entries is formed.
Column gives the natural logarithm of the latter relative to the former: -0.504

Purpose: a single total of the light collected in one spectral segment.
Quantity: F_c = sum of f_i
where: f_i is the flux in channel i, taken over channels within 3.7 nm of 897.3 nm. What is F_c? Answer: 125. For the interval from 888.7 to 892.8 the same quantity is 70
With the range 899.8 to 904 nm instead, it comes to 70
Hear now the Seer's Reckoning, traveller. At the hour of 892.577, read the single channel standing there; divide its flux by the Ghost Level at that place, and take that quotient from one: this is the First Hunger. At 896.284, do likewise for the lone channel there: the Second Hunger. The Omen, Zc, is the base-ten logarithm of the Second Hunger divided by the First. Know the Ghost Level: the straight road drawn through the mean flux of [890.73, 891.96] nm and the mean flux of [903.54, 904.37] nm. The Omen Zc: 0.35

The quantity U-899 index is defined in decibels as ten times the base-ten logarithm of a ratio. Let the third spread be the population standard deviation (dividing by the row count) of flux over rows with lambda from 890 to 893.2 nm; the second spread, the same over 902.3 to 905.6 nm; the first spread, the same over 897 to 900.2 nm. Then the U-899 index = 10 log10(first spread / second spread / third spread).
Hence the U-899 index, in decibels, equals 6.1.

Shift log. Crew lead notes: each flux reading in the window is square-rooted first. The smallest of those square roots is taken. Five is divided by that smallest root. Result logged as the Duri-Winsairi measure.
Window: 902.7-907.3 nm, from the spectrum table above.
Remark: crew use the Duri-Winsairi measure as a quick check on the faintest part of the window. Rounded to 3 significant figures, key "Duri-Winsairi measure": 1.90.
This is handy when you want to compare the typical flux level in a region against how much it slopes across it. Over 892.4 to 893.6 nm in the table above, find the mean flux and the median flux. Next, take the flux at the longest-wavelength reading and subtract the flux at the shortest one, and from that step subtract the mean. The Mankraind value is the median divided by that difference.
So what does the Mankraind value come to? -0.98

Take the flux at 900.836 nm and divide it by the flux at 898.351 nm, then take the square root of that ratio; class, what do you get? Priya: 0.99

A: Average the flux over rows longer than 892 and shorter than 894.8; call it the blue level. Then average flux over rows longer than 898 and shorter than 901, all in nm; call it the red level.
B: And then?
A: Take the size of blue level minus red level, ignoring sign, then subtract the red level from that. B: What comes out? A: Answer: -6.94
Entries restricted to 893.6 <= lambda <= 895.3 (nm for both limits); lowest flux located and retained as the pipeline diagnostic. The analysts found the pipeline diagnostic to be 6.808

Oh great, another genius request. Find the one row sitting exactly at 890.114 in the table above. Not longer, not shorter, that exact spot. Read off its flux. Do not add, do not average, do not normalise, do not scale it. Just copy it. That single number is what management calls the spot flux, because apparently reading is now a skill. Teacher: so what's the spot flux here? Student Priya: 7.183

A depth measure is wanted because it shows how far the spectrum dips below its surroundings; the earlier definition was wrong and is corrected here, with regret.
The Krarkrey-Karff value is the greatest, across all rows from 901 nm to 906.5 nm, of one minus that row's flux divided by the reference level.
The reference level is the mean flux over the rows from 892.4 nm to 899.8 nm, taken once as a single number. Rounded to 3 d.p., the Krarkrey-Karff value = 0.029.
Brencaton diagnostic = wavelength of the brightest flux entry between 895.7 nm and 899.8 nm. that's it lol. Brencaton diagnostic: 898.351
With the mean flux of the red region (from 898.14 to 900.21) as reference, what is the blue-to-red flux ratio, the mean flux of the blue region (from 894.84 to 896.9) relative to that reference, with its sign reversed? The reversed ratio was -0.99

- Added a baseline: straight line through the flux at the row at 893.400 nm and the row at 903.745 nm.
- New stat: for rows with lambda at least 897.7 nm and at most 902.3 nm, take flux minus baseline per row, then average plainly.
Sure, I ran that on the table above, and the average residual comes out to 0.076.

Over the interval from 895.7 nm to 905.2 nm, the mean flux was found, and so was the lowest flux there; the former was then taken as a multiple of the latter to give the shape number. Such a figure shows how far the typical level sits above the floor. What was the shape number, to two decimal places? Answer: 1.06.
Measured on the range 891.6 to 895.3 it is 1.03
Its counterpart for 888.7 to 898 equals 1.06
